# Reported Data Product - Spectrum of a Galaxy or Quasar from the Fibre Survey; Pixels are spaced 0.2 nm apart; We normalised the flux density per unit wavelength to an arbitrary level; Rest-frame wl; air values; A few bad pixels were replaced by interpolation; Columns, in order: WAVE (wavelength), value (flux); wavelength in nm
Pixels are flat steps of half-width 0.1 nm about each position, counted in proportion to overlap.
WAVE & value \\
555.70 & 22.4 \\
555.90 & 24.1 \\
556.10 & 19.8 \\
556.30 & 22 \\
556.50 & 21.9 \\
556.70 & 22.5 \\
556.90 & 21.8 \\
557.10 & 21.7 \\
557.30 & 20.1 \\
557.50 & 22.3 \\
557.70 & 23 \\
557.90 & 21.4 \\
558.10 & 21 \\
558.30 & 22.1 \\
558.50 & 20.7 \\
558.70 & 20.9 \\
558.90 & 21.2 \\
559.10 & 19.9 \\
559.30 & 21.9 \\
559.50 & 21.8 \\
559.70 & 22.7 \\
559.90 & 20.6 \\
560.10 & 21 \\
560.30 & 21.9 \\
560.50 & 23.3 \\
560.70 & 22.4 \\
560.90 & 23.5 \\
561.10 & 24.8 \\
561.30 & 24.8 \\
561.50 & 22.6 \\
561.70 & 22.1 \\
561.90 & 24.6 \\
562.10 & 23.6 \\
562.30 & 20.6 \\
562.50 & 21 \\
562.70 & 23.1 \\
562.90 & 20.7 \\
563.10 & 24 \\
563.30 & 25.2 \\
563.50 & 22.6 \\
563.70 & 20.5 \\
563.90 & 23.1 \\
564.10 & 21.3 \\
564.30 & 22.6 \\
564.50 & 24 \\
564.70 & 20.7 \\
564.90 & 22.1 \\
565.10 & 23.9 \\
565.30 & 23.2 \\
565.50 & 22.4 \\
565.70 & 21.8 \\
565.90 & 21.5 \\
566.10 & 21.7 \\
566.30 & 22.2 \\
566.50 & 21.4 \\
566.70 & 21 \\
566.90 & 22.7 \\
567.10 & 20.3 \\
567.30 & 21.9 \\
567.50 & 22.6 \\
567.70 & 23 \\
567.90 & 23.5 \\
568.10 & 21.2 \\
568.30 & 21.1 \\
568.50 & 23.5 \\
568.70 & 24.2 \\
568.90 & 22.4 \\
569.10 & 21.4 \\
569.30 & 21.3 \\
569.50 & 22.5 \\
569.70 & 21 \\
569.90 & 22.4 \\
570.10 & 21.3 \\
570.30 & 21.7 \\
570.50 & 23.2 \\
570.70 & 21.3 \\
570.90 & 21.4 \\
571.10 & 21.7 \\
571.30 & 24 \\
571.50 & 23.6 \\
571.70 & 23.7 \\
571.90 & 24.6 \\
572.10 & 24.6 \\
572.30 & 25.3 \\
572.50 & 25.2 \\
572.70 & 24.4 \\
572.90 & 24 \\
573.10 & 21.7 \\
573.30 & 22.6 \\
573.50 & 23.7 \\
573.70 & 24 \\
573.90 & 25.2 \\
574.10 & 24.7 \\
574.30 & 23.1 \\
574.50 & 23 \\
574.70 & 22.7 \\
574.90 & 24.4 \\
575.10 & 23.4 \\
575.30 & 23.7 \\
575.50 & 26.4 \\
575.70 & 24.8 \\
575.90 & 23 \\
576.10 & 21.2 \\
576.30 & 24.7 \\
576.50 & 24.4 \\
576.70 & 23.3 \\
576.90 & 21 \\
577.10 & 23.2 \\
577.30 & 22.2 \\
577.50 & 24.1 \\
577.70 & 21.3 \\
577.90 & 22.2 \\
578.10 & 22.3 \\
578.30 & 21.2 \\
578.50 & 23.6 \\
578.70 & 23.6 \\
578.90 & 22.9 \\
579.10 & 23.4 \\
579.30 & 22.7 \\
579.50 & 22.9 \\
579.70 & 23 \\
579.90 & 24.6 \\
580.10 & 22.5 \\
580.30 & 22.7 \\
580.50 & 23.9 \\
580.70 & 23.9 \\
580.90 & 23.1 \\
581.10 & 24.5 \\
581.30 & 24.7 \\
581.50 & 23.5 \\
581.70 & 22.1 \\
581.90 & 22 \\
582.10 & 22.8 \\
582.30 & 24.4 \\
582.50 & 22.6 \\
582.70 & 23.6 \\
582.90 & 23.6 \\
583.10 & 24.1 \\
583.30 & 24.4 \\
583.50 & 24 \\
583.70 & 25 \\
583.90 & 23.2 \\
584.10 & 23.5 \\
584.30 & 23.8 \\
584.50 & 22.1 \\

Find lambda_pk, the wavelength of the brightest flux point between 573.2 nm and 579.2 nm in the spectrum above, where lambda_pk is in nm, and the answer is 575.50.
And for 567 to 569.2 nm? 568.70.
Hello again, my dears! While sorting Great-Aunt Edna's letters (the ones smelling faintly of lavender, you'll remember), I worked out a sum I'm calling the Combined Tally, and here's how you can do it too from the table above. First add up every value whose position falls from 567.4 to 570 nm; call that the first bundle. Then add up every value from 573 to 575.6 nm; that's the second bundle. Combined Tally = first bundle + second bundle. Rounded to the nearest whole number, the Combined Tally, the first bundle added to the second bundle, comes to 599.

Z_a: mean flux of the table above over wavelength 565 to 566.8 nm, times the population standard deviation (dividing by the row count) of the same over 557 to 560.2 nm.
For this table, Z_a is 19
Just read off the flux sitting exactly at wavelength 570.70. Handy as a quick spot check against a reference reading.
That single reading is 21.3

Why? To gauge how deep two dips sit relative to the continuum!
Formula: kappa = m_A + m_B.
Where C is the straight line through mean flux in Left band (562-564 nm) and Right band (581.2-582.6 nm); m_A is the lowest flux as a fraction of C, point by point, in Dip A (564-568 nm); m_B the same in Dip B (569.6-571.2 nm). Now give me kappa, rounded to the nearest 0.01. 1.82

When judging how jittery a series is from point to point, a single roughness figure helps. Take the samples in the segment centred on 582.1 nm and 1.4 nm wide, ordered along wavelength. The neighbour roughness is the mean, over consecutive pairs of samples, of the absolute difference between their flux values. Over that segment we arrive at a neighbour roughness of 1.1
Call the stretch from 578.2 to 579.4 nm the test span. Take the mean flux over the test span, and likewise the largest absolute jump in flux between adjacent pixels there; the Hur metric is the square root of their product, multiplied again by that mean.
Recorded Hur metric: 170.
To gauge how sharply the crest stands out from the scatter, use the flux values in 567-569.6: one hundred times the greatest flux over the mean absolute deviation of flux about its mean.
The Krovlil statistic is 2563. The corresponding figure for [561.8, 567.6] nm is 2343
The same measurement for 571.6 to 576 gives 3054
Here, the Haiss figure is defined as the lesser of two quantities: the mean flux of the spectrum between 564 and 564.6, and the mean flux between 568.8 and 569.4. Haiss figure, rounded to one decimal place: 21.7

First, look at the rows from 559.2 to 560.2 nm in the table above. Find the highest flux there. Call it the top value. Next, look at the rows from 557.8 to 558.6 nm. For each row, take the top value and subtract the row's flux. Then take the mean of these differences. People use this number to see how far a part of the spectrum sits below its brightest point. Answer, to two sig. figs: 1.4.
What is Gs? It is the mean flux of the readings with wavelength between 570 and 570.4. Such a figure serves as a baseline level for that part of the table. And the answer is 21.5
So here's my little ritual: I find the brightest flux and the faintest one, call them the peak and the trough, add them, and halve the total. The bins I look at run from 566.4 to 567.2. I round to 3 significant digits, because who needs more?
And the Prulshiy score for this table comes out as 21.5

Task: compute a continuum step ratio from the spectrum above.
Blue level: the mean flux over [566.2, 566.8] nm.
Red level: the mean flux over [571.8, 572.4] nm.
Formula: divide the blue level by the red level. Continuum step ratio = 0.87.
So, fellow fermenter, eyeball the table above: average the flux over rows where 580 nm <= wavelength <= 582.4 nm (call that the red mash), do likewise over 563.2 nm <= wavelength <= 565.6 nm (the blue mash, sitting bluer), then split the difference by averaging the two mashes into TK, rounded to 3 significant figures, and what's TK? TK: 23.0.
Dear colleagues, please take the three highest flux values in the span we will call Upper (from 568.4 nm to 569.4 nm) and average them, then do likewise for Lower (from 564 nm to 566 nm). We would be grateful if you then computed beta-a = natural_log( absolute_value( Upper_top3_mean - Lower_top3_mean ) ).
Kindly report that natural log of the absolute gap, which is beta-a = -1.1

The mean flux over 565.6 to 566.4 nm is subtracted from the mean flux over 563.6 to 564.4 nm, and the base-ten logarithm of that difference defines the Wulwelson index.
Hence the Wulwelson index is -1.1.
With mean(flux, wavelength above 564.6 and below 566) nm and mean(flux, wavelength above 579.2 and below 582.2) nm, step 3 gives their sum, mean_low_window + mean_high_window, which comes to 45.5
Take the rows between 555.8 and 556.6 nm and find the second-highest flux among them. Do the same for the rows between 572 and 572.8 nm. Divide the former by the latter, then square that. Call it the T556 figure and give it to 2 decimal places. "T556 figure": 0.76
